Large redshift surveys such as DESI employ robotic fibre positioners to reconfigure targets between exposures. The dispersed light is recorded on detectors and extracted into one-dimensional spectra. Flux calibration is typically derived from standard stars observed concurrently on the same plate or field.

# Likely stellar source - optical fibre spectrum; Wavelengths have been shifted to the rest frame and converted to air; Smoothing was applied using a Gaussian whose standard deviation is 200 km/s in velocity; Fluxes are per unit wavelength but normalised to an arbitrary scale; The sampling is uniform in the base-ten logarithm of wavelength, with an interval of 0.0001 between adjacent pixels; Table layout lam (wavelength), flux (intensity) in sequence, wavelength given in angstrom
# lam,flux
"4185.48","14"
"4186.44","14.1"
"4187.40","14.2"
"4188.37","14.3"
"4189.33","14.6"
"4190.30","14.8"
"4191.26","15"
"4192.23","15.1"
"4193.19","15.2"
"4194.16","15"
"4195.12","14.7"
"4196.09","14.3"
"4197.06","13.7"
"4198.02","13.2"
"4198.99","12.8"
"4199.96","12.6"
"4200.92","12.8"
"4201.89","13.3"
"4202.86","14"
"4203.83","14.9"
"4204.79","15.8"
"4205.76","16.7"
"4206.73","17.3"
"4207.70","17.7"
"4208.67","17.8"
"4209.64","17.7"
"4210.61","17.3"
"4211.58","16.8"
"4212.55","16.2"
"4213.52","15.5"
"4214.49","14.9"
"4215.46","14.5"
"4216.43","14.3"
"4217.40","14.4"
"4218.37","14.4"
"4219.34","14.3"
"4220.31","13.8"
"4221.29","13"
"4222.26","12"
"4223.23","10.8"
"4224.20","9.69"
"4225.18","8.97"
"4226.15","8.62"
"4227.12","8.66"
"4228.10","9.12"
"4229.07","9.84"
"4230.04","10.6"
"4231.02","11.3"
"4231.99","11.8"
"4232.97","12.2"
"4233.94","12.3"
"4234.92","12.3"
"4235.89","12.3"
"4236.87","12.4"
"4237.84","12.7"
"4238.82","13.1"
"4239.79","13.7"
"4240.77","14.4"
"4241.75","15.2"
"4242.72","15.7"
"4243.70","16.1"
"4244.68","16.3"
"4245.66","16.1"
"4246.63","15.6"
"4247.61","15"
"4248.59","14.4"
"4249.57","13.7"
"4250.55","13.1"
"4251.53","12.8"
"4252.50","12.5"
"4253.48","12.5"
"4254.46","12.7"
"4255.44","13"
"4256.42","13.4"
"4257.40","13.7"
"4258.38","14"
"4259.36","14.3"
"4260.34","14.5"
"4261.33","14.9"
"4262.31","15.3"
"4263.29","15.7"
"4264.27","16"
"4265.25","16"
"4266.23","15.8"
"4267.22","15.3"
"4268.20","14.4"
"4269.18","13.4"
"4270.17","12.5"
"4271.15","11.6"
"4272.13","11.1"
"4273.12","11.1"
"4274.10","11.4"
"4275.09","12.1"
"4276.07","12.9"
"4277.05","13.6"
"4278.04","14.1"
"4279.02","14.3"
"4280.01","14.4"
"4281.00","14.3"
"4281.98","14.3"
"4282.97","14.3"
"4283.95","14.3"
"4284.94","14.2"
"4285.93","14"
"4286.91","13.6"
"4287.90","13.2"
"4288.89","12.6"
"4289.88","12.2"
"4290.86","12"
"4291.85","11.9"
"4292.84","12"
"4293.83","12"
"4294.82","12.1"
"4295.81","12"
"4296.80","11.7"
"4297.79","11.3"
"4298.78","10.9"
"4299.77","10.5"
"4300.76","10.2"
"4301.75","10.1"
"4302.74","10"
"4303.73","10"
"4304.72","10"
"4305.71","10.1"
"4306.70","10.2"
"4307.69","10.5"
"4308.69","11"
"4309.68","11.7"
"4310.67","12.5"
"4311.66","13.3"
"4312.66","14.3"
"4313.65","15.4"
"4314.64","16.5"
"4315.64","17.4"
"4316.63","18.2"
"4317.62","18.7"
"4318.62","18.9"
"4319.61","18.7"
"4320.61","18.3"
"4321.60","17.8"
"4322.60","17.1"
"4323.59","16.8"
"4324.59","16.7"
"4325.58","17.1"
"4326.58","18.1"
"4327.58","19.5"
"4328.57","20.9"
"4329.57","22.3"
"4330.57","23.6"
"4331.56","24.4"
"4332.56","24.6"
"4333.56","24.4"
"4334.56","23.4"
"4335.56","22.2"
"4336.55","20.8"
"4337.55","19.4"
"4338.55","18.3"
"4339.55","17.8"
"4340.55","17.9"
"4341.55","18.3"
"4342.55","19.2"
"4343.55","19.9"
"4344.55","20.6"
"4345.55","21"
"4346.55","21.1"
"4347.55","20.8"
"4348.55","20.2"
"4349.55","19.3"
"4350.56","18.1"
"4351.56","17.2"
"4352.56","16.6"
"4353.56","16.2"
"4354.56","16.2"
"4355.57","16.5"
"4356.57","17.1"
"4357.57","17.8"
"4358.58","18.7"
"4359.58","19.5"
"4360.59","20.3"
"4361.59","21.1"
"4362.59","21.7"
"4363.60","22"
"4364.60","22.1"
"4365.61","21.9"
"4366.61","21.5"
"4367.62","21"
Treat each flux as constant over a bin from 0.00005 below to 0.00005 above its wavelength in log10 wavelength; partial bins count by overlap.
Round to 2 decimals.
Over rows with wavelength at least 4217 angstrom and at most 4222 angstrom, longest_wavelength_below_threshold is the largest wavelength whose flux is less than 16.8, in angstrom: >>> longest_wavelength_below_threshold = 4221.29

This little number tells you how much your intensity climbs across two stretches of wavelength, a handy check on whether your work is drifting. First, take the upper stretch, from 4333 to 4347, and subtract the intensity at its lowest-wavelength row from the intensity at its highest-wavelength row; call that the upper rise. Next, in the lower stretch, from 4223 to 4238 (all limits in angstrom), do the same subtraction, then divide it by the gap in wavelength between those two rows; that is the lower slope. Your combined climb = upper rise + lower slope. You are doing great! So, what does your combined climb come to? -3.2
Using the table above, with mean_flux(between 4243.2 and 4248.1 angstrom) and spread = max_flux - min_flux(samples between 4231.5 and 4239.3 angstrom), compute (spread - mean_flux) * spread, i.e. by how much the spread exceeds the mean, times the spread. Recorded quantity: -19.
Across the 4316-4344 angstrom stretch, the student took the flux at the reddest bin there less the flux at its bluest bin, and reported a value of 1.7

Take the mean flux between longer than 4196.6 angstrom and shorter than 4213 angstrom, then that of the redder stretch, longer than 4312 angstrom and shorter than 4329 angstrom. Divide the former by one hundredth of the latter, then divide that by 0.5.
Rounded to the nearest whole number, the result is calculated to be 174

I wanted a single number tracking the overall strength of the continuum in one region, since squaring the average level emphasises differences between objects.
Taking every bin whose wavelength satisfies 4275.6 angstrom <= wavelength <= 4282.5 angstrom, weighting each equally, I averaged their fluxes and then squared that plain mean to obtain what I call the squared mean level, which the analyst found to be 196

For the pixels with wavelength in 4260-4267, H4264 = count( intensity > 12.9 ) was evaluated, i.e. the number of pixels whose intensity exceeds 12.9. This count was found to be 7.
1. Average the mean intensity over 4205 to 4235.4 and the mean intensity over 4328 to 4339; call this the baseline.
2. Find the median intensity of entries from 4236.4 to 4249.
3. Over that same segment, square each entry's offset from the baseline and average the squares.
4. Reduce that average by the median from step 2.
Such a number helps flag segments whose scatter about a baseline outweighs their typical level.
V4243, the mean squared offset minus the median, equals -4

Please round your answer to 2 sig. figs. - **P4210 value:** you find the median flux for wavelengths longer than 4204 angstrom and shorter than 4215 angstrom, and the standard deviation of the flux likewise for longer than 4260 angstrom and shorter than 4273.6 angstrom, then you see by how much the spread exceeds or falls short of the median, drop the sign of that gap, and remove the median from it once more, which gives -1.8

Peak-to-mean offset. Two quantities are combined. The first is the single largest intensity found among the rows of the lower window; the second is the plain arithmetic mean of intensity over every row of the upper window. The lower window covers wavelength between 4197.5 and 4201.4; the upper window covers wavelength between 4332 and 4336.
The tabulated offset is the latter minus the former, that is 10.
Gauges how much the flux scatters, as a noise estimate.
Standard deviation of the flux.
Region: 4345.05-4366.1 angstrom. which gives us 2.1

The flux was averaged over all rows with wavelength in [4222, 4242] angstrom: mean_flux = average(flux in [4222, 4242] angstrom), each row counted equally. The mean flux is 11.5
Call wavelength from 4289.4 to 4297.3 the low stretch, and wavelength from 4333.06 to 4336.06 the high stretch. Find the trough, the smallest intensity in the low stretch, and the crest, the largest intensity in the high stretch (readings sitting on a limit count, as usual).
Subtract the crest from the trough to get -12.7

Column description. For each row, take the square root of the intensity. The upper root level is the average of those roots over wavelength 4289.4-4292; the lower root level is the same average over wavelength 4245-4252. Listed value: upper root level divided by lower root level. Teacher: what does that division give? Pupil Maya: 0.92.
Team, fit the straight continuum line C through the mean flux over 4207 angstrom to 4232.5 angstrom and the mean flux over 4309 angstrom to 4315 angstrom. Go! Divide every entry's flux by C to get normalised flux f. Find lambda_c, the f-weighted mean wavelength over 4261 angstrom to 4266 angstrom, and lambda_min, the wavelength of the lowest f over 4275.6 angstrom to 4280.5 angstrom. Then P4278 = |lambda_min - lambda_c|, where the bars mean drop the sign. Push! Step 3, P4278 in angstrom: 12.7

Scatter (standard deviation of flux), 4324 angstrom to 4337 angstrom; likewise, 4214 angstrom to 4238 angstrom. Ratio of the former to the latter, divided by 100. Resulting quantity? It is 0.014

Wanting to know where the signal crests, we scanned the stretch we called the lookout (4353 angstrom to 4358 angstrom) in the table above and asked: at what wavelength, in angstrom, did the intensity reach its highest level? 4357.57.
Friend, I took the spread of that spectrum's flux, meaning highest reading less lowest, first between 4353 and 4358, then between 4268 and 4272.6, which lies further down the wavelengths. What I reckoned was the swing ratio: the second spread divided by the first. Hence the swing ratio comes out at 2.1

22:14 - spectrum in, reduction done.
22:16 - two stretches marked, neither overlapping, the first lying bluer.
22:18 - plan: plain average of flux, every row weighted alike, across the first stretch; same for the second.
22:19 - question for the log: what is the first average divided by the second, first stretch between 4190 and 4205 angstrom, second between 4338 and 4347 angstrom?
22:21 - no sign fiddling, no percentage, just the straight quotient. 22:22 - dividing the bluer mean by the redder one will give 0.73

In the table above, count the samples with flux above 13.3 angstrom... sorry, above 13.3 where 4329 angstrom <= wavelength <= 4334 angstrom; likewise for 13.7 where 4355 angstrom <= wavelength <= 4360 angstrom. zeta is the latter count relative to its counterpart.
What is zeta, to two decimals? 1.00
